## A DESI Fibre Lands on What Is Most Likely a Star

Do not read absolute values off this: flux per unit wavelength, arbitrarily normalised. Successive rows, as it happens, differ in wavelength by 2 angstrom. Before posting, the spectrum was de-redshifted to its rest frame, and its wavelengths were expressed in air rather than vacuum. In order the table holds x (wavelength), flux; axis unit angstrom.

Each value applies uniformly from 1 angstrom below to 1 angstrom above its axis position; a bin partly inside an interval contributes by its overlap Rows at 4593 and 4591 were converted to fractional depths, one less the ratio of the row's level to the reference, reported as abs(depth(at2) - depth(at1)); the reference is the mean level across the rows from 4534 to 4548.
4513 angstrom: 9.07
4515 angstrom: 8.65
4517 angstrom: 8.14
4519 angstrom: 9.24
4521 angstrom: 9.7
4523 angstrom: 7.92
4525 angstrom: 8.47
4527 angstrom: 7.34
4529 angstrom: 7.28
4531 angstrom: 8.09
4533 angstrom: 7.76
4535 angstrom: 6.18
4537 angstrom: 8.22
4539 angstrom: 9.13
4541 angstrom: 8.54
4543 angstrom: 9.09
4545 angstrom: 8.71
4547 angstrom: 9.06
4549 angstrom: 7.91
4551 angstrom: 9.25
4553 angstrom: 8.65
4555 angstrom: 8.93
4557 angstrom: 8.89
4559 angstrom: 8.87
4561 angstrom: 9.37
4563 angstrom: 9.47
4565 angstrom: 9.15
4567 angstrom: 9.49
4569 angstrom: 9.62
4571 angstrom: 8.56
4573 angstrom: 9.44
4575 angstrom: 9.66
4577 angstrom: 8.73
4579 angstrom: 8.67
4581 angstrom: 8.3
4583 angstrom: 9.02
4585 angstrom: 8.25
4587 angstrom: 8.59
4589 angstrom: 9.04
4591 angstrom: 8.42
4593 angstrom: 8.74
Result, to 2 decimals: 0.04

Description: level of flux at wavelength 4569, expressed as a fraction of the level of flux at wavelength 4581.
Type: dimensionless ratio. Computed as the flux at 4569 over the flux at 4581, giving 1.16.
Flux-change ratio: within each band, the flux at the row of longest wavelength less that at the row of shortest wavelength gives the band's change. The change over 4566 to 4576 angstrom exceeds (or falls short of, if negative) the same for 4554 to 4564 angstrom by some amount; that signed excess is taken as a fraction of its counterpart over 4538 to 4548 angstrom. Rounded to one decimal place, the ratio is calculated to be 5.3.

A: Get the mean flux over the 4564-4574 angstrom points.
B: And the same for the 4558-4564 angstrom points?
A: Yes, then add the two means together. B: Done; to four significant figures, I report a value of 18.49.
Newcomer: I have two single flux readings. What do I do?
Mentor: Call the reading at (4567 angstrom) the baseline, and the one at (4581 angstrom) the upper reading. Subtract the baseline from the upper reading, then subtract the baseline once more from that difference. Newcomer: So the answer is -10.7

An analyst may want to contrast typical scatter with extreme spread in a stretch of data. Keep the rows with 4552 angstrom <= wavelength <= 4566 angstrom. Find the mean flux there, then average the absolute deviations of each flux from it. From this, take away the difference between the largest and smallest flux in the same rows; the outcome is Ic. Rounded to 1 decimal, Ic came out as -0.6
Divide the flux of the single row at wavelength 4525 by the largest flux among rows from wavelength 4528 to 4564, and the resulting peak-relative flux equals 0.89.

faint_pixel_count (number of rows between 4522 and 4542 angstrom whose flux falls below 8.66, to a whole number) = 9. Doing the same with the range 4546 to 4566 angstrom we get 2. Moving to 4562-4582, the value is 2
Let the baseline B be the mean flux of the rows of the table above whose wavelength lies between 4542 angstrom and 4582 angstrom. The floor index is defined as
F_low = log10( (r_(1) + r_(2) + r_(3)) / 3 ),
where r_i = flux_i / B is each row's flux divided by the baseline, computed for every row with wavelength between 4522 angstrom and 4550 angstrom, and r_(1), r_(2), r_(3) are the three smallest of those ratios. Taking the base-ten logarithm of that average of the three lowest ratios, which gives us -0.11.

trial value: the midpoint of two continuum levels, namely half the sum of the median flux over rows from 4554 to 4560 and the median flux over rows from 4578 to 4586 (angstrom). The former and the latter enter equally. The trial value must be 8.7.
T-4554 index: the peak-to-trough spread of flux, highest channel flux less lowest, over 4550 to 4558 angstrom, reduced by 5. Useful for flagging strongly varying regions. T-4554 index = -4.4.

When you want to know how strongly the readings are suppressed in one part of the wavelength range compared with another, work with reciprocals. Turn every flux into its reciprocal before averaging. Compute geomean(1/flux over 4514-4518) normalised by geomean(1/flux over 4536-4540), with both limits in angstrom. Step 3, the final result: 1.03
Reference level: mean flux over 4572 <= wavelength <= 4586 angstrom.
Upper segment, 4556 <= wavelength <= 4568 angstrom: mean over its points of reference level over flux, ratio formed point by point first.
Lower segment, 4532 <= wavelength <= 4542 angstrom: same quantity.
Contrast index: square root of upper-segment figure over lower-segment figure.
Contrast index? 0.922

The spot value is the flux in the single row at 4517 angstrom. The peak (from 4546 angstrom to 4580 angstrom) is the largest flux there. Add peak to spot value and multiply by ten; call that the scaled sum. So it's 178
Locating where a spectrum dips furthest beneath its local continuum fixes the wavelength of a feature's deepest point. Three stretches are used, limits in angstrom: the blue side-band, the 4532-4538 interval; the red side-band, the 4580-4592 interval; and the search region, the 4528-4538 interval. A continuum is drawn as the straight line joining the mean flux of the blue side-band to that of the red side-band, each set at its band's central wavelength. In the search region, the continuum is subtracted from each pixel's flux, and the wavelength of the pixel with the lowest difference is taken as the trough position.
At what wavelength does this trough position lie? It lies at 4535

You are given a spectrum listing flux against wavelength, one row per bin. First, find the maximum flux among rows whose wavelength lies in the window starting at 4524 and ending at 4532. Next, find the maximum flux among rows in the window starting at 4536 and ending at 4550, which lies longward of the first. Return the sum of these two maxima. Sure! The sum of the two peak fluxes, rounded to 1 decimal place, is 17.6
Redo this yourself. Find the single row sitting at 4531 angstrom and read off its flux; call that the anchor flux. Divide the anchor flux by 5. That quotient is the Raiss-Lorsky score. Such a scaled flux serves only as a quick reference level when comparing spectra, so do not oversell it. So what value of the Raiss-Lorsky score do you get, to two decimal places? 1.62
